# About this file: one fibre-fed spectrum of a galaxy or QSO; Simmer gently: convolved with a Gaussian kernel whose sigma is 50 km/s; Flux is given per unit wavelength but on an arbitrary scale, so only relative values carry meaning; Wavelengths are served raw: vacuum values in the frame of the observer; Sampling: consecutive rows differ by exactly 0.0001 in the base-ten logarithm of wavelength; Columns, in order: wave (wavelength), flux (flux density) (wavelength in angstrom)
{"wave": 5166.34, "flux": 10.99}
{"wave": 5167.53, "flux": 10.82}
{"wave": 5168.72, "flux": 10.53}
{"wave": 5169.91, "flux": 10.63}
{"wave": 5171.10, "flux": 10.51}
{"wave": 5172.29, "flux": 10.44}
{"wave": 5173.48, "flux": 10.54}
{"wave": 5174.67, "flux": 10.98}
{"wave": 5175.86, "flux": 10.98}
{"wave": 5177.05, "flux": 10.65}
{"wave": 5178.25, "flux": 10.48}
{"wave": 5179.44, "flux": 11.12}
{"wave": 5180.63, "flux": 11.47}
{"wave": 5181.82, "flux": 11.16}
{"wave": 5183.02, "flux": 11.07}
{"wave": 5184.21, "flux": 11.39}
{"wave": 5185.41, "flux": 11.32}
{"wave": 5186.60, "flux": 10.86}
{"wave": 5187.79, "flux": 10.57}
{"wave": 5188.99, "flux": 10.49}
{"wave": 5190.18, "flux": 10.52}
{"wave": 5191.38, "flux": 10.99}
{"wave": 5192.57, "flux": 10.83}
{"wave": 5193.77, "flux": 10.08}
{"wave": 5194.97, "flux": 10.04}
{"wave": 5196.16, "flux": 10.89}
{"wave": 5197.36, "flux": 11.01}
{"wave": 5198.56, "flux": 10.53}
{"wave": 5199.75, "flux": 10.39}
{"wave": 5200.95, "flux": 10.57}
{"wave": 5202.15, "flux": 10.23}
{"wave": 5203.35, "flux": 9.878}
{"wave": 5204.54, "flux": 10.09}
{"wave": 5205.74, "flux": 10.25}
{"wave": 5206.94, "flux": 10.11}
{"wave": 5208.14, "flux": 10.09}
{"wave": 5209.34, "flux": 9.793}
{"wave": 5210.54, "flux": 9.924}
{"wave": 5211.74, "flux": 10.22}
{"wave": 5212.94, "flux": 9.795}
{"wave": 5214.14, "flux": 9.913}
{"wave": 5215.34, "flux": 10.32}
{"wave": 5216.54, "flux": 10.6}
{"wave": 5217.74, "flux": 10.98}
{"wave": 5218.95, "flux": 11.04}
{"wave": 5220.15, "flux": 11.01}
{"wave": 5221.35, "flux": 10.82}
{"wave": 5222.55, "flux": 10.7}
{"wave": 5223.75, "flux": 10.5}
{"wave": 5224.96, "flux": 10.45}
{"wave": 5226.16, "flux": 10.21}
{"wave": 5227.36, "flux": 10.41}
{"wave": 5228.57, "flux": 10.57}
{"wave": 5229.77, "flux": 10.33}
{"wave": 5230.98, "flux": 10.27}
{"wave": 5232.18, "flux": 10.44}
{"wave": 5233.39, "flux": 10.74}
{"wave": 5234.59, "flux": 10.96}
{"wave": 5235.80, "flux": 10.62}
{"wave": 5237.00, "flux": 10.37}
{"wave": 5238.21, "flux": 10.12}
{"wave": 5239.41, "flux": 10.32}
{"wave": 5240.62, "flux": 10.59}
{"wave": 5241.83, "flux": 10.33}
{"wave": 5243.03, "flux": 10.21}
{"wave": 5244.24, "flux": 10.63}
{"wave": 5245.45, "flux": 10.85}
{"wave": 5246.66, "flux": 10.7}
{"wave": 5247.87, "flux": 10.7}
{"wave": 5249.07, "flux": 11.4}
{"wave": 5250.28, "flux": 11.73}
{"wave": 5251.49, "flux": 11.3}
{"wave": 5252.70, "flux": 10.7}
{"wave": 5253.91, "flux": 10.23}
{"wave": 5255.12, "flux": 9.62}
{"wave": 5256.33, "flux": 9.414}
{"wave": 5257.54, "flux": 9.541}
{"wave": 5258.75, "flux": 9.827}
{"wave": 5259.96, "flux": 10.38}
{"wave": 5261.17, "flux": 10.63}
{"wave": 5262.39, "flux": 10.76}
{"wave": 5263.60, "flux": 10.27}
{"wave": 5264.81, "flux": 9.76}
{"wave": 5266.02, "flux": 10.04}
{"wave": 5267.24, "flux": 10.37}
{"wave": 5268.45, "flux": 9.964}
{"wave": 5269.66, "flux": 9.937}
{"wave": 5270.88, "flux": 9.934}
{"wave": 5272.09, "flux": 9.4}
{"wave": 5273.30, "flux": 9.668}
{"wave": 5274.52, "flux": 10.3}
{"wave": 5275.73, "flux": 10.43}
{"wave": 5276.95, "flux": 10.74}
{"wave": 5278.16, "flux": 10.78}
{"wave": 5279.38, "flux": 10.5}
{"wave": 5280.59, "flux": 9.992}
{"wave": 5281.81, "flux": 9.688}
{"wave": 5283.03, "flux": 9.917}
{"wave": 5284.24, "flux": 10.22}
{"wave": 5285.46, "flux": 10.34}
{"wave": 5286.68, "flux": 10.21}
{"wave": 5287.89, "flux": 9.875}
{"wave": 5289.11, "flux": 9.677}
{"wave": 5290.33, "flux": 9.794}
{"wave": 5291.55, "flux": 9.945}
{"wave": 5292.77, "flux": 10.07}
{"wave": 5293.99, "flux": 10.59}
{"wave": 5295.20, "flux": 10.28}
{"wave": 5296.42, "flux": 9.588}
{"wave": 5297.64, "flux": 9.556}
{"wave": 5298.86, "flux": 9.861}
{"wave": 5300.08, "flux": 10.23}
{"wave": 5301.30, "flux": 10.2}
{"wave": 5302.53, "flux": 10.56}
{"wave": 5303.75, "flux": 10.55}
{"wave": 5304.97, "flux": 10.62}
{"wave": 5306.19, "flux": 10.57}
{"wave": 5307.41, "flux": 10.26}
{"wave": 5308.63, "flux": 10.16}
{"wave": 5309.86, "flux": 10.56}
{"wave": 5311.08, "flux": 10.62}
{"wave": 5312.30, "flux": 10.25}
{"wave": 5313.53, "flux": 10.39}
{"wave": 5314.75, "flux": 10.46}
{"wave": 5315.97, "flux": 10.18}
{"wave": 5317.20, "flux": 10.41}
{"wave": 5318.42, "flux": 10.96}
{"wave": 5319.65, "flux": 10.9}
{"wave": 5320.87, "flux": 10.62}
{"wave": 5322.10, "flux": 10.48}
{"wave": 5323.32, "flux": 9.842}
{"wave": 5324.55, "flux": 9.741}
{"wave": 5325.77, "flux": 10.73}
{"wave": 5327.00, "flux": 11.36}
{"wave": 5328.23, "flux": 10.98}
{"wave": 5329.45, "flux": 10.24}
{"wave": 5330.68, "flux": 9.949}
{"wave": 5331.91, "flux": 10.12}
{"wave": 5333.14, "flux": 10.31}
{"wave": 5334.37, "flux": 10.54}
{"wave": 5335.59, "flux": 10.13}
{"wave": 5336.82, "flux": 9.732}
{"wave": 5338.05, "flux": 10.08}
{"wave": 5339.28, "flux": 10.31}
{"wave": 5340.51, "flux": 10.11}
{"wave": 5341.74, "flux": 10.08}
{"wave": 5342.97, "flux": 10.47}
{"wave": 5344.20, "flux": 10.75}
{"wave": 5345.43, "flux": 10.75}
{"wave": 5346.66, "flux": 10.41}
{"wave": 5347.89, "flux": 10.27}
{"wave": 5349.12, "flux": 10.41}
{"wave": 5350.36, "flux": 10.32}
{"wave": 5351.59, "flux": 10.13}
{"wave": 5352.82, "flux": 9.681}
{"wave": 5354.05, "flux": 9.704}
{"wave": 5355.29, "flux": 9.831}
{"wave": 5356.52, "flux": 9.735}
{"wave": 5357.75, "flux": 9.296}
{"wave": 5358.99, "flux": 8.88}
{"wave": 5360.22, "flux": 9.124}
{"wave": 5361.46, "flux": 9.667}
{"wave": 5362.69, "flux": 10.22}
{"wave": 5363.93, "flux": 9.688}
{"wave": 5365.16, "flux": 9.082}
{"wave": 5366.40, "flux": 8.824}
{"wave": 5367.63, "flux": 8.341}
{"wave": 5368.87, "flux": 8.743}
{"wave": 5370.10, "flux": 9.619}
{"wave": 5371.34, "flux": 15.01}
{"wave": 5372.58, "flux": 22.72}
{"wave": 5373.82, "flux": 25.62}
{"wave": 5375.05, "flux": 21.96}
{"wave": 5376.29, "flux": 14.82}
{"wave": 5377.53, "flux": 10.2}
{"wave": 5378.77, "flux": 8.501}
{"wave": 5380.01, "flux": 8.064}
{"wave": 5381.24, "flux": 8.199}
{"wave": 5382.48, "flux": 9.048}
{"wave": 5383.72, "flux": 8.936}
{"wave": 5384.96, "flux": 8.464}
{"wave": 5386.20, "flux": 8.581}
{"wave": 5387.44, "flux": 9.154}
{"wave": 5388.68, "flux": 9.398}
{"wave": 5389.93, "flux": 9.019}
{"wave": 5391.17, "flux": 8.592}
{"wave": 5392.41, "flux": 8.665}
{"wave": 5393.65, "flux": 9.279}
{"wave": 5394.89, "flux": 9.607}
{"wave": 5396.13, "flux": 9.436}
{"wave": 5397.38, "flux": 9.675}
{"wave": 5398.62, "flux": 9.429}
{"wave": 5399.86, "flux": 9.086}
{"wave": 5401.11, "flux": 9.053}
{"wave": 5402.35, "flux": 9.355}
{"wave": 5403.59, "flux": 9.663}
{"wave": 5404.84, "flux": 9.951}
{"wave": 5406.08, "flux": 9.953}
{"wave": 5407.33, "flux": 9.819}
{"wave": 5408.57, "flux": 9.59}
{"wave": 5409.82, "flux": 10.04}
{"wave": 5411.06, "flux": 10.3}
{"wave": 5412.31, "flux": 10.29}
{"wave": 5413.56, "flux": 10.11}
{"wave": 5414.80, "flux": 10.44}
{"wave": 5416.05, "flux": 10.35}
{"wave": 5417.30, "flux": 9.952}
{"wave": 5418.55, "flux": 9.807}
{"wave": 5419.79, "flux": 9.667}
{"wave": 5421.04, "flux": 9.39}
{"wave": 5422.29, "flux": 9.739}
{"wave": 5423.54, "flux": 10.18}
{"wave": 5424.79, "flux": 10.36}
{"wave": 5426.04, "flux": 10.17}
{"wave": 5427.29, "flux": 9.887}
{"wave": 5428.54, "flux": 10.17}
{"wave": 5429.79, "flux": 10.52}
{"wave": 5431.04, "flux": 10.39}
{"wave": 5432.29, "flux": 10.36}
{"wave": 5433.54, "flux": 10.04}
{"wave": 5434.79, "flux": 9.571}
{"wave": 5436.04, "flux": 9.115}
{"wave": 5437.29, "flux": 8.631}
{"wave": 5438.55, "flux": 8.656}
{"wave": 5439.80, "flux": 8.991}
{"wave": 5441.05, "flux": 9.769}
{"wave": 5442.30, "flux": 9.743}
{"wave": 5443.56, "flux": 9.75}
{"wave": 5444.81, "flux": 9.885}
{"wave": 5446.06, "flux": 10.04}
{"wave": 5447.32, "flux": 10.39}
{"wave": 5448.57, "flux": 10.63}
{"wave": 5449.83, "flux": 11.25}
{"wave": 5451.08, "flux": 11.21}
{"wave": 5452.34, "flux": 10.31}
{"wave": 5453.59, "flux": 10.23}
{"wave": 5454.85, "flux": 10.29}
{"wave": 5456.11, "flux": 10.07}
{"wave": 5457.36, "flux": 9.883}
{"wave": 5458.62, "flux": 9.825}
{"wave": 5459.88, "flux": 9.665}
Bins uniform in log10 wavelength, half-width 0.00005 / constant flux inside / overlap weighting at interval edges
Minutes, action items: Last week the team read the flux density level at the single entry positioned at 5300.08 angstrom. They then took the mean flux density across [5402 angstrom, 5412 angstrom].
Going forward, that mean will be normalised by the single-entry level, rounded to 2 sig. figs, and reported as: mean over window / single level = 0.96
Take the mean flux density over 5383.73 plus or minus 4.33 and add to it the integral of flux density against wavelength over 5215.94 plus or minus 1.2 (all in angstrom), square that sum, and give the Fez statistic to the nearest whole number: 1140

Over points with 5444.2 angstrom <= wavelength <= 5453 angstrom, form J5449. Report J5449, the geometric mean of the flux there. 10.5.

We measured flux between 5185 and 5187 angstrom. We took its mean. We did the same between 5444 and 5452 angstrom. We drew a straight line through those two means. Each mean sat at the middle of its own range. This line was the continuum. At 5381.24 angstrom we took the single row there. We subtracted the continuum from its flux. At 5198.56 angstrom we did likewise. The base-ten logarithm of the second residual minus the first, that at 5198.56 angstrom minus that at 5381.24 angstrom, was 0.3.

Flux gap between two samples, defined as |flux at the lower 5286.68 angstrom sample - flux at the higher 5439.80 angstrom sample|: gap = 1.2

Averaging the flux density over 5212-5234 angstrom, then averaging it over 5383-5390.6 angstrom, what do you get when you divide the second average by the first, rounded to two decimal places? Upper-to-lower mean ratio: 0.85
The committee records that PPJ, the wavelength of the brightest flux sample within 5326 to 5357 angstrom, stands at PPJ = 5327.00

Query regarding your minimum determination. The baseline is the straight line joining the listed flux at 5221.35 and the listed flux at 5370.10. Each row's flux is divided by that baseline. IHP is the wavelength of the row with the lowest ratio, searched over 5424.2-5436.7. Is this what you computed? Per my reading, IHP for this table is 5436.04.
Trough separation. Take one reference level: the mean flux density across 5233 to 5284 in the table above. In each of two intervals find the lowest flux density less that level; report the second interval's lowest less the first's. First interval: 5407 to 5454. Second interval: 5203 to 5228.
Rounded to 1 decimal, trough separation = 1.2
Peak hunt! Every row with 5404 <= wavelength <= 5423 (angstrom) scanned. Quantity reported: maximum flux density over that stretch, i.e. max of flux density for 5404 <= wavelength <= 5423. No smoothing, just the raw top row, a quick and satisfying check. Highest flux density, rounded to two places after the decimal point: 10.44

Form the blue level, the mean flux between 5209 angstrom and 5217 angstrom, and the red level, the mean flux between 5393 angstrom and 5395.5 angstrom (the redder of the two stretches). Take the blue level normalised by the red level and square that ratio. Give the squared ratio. 1.14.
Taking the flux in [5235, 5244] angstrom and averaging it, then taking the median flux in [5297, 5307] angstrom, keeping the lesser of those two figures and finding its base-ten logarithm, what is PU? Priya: 1.02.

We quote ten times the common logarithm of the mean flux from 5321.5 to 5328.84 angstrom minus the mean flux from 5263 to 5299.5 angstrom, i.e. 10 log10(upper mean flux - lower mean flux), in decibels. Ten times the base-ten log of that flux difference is -3.3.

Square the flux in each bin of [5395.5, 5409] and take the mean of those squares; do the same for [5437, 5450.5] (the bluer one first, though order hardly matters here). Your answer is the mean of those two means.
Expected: 94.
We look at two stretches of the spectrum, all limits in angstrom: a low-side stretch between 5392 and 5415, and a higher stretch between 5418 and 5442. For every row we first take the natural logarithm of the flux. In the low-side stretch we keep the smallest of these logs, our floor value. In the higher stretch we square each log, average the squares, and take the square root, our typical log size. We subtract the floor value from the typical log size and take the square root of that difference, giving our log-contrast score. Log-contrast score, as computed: 0.343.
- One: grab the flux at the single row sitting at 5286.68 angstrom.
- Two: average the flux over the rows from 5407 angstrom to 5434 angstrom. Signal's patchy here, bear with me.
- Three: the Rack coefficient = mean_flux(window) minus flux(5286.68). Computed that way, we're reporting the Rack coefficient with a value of -0.14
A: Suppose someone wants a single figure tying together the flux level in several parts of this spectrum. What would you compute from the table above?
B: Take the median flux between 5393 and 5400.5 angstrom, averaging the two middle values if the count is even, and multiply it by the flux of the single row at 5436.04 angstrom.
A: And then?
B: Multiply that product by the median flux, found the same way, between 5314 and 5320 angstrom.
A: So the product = 899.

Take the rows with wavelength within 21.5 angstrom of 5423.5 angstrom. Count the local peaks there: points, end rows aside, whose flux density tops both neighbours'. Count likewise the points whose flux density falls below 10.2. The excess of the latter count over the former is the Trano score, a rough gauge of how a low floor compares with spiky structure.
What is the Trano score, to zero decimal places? 21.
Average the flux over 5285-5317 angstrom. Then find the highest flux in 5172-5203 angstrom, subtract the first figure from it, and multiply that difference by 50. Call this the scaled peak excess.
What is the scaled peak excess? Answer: 63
